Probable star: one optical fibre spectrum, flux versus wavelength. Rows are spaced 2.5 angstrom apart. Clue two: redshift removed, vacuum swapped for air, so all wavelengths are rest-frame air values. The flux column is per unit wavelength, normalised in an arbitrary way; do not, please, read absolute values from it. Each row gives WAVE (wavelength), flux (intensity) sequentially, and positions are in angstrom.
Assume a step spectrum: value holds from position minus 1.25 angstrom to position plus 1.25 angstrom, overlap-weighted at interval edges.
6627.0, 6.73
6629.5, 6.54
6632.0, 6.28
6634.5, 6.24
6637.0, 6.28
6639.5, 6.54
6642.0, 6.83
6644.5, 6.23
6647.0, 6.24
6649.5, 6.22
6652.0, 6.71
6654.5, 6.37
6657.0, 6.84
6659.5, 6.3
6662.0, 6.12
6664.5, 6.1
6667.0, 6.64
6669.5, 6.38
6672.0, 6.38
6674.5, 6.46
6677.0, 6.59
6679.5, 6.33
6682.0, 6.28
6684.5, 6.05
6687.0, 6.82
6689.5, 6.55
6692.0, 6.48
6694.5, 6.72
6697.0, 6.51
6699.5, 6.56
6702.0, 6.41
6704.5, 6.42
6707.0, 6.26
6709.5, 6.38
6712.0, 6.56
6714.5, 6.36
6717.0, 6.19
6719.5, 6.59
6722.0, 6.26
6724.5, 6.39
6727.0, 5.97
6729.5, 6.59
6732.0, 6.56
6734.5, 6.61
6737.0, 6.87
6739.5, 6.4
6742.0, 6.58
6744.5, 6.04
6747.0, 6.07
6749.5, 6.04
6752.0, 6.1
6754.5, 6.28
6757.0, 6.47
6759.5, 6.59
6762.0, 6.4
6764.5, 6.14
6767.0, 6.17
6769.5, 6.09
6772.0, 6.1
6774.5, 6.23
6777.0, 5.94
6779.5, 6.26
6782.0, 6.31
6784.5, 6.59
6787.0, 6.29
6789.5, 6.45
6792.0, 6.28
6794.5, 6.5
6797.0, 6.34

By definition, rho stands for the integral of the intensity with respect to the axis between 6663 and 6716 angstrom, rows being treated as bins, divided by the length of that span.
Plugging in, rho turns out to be 6.44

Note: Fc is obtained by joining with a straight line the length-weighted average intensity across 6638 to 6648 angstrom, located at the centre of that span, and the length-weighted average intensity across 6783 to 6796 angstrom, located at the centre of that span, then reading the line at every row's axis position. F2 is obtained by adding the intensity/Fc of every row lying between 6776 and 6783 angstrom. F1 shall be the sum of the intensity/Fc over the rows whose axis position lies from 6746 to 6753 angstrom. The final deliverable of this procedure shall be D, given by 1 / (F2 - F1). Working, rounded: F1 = 2.83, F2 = 2.88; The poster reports 20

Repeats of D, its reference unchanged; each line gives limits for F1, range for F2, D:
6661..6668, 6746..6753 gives -11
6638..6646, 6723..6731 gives -11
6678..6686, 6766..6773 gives -28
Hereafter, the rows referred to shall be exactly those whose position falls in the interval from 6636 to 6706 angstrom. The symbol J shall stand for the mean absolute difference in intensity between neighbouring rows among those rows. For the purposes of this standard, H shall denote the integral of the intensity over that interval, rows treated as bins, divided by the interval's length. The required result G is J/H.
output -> 0.038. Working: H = 6.44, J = 0.24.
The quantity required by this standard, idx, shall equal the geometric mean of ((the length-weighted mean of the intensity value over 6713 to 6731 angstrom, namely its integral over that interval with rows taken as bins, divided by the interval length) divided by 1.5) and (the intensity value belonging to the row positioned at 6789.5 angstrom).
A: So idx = 5.22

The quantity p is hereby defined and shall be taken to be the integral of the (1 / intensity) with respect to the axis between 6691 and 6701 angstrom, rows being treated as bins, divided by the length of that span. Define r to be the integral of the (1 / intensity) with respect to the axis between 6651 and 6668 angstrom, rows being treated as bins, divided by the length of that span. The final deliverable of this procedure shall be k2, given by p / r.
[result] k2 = 0.98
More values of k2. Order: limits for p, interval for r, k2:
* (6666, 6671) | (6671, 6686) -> 0.98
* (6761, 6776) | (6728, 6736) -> 1.06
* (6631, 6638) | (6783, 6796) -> 1.02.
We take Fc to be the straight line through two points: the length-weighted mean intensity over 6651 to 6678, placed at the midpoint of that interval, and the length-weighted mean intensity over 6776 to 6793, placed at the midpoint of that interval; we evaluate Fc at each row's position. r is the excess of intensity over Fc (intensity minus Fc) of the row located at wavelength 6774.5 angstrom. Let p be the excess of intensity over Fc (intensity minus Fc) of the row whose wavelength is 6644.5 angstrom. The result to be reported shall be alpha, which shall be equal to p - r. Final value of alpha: -0.14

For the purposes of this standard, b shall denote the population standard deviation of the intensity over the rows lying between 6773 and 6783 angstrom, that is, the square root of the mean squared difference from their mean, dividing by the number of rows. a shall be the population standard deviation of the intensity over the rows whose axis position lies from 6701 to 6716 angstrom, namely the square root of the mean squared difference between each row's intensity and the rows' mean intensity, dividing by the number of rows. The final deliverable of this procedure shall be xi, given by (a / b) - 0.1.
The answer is 0.5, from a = 0.09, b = 0.14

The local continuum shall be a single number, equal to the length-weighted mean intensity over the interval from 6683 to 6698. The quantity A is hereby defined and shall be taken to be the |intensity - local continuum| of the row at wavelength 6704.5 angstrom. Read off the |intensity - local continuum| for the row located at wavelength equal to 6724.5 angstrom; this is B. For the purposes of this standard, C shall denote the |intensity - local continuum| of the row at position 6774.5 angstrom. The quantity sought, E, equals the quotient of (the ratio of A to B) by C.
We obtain 3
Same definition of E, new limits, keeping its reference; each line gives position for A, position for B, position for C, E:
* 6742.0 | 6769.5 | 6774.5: 1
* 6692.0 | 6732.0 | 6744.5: 2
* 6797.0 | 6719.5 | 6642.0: 8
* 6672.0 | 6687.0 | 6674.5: 8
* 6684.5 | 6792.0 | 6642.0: 6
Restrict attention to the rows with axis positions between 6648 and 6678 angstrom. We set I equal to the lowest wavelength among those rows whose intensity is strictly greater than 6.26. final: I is 6652.0 angstrom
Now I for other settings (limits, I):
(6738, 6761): 6739.5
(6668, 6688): 6669.5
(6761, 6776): 6762.0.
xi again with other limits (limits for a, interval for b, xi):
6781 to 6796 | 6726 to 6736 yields 0.3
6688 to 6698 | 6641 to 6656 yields 0.3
